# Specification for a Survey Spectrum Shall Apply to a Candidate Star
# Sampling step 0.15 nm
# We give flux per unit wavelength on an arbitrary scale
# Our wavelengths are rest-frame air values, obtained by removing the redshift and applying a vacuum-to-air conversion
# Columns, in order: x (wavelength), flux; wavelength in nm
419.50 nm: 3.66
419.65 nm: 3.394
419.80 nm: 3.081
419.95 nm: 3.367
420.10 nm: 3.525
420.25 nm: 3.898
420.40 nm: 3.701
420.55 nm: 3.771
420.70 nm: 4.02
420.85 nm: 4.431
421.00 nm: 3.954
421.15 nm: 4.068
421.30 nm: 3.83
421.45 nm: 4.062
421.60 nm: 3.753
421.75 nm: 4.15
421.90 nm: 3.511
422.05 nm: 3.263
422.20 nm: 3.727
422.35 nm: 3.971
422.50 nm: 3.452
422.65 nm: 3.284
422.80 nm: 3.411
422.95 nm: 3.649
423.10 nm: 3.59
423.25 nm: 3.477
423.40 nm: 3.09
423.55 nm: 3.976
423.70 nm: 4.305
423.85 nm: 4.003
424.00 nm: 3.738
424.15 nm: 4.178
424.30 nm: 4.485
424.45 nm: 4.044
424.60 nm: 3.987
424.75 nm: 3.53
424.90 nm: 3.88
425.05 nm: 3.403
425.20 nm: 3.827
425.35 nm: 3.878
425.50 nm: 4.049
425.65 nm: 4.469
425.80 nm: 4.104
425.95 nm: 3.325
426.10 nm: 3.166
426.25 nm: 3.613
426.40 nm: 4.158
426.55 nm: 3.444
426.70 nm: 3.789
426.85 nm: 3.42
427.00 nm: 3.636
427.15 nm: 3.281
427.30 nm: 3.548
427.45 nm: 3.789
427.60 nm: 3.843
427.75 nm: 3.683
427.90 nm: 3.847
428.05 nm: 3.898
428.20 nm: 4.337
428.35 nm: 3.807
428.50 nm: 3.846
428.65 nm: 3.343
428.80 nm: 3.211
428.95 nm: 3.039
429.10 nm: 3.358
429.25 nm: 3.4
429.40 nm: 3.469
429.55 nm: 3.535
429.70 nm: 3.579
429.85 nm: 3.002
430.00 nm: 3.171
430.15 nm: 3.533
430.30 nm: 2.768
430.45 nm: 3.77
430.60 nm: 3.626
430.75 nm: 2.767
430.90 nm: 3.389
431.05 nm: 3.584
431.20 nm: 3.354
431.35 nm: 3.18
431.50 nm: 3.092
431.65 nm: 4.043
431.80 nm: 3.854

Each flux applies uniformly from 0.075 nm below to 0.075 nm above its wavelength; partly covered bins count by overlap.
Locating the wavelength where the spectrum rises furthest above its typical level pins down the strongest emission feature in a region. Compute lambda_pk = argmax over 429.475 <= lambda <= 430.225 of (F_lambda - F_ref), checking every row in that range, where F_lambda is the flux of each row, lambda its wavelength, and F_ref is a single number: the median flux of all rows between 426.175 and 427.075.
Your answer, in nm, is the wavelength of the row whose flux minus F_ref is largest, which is 429.70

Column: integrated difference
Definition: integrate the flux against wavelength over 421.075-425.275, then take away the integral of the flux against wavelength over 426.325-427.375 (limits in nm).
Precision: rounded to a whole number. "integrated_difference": 12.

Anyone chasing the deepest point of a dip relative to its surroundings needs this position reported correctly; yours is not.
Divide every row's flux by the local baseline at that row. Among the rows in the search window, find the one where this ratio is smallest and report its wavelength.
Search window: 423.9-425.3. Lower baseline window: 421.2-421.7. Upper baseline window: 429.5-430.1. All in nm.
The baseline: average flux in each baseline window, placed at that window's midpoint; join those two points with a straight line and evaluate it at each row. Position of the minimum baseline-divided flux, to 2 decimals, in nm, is 425.05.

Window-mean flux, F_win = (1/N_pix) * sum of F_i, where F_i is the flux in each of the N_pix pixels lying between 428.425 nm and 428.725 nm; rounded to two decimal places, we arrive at 3.59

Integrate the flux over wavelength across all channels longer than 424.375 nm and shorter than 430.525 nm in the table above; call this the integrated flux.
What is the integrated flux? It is 22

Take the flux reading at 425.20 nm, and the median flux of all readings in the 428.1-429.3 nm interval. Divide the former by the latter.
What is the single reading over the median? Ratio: 1.13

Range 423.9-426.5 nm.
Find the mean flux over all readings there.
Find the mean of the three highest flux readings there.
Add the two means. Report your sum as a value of 8.2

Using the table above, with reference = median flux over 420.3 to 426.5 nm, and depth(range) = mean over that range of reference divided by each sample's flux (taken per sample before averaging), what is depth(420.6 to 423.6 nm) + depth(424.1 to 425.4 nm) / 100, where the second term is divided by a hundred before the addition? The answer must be 1.04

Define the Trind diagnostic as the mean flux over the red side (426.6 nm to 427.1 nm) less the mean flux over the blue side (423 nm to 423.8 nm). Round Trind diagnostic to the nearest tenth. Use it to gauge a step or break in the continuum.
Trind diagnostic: -0.1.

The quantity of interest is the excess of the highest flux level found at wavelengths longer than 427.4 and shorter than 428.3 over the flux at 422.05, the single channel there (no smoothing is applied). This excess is 1.1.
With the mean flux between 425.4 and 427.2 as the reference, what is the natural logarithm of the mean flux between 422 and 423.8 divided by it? -0.03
